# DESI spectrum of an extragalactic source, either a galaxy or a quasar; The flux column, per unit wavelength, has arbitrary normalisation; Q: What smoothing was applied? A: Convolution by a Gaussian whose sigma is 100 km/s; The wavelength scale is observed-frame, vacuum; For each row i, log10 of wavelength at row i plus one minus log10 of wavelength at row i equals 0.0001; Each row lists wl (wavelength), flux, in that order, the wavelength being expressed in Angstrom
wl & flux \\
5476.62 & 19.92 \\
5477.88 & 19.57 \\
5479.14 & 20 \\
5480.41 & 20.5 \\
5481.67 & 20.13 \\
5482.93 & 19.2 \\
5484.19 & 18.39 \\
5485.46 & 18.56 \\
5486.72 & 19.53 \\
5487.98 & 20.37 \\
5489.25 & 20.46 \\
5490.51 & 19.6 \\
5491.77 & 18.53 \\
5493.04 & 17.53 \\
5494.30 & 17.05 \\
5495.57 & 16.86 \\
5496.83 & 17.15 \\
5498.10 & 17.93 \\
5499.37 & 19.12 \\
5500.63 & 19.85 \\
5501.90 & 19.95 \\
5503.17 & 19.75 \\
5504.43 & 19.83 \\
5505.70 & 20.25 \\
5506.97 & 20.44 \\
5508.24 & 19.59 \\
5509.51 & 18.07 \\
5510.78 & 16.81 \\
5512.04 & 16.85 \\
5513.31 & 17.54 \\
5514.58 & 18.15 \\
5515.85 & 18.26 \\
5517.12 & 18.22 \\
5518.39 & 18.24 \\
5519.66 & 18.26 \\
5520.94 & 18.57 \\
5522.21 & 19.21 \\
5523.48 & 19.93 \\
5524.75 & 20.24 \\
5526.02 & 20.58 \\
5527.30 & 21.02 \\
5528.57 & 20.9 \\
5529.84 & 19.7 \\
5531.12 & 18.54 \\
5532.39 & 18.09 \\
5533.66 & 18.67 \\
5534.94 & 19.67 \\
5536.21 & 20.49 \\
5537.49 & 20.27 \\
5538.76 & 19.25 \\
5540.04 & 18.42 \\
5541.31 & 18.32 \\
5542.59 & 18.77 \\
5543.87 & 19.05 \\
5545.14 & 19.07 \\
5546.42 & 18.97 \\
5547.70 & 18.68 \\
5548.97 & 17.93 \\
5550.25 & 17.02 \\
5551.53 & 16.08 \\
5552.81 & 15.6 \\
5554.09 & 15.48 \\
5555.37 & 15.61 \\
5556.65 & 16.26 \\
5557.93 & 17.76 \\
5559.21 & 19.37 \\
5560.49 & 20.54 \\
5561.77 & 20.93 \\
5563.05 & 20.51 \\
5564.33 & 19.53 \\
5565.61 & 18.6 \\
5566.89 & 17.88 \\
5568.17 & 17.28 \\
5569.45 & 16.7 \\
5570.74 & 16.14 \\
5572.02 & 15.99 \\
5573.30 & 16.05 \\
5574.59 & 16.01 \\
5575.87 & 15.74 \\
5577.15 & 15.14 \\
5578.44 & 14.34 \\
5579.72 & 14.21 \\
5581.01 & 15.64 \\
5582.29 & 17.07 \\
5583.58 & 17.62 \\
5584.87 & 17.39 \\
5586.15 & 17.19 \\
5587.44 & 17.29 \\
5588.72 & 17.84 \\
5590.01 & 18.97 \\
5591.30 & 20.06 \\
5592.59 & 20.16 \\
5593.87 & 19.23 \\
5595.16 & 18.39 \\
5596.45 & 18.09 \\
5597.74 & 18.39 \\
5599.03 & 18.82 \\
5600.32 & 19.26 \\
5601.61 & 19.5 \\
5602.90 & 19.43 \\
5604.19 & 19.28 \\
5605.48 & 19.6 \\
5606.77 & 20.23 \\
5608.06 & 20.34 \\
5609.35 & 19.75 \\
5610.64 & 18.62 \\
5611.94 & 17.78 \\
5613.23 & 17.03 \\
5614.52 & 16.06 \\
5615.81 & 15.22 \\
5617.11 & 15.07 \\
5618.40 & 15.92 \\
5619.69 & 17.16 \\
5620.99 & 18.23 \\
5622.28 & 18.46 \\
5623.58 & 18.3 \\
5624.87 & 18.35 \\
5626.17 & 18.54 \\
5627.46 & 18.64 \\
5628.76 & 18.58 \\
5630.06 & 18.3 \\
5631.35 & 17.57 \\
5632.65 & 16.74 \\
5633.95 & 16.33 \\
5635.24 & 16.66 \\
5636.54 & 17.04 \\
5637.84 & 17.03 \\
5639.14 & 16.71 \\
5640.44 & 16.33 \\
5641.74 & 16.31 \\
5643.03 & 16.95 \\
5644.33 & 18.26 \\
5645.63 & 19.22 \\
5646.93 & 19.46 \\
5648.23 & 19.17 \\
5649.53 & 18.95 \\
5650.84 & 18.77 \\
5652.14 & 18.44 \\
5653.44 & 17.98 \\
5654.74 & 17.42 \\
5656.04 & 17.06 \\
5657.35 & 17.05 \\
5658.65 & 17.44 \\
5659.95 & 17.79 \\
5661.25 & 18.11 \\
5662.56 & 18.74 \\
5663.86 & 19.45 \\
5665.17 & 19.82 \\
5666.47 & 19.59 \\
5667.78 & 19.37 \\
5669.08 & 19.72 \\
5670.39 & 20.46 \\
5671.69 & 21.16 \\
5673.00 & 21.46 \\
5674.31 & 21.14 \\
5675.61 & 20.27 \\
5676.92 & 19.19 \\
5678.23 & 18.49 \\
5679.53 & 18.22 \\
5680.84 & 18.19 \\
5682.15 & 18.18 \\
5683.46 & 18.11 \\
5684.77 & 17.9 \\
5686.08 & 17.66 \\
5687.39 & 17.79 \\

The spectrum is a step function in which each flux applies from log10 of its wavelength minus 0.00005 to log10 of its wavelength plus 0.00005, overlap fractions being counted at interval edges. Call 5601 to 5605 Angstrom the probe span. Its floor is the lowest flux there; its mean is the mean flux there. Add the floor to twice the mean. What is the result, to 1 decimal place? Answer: 58.1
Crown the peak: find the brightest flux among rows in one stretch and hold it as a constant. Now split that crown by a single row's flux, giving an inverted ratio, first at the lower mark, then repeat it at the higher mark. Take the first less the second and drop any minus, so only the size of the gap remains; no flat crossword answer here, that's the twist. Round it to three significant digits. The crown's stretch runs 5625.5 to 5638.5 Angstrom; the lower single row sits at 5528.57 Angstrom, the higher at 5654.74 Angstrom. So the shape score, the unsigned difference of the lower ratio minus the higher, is 0.178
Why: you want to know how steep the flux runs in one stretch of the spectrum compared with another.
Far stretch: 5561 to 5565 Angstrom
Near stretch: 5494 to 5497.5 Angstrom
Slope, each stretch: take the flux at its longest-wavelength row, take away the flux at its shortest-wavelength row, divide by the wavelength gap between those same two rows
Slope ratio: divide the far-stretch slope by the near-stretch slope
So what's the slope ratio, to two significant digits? -14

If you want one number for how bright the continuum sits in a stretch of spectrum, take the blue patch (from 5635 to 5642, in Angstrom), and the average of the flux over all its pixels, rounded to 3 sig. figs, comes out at 16.7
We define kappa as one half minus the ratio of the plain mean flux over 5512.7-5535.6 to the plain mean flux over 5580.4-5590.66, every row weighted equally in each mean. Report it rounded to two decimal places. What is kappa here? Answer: -0.60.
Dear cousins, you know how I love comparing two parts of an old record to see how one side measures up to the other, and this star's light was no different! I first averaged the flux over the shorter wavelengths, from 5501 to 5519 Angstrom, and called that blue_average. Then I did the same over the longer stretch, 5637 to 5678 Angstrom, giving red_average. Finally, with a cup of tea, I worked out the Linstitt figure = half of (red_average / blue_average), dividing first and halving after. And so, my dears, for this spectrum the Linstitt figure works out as 0.50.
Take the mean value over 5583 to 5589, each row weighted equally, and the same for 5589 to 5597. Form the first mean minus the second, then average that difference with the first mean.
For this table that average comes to 7.9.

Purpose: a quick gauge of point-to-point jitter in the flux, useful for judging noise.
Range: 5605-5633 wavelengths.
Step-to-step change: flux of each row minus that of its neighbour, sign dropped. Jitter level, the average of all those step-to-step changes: 0.562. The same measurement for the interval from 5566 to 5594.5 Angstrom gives 0.549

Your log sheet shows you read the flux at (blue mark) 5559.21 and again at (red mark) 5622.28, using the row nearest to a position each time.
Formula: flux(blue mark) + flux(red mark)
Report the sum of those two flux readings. 37.8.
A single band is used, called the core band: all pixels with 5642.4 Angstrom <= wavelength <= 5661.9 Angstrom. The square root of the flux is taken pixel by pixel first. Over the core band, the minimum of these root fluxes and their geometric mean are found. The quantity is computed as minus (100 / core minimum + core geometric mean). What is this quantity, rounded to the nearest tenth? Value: -28.5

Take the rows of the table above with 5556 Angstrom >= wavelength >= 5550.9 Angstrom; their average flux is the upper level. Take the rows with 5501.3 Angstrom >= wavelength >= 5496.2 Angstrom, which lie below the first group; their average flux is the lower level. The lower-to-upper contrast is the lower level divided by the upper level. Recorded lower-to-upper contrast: 1.18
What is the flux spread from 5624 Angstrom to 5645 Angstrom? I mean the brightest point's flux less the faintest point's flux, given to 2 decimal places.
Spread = 2.33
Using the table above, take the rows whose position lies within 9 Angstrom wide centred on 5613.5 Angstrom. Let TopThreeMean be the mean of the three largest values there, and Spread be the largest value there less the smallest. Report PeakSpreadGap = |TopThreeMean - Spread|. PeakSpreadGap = 14.0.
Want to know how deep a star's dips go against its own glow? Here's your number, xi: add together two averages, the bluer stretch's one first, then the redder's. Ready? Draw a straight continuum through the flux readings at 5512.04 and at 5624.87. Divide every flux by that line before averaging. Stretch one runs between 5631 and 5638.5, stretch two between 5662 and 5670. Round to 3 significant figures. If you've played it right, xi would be 1.94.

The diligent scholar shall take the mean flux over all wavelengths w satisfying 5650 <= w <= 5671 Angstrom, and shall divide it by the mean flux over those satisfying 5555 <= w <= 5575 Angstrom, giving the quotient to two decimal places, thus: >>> 1.04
